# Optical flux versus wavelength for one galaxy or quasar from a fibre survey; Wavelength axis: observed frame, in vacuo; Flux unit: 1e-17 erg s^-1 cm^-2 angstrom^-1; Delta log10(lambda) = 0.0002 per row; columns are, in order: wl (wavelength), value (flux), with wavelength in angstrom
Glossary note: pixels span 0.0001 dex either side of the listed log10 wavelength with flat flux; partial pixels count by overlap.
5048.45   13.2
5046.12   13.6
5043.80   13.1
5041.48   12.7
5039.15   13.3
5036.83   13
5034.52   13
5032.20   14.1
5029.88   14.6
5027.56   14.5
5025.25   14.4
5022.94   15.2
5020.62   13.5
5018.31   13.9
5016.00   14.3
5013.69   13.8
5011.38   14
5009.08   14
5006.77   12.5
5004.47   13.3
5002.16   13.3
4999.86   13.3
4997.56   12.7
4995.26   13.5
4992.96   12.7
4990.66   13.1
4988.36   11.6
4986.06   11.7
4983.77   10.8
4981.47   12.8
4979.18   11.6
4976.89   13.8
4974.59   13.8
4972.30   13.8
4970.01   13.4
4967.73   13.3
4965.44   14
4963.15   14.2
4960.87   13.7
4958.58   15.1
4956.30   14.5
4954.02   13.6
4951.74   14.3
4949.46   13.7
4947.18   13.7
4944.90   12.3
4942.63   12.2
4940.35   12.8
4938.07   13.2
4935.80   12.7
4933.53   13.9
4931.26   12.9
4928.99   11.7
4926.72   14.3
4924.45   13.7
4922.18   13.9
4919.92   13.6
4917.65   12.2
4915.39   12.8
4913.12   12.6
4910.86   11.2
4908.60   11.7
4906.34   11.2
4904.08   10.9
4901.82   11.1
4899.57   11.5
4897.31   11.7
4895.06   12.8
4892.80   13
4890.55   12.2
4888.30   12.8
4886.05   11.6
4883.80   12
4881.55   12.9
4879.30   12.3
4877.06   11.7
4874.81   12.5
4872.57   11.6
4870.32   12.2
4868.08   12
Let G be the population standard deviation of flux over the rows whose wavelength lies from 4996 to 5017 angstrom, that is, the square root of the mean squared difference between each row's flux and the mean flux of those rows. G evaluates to 0.58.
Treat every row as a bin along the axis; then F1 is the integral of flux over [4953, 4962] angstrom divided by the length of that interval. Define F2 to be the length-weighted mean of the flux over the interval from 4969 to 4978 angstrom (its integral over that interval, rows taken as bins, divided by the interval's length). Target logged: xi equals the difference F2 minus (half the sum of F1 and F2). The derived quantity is -0.3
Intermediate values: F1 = 14.2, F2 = 13.7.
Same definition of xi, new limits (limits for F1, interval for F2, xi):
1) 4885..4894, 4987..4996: 0.1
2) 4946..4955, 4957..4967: 0.2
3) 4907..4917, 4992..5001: 0.5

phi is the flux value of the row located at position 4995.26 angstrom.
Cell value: 13.5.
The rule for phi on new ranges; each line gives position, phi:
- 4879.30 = 12.3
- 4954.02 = 13.6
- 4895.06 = 12.8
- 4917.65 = 12.2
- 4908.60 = 11.7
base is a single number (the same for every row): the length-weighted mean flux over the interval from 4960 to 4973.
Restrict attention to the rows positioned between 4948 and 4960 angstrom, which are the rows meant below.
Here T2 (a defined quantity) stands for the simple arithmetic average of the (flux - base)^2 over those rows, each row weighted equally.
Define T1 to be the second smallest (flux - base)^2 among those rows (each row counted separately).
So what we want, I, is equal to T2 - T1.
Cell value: 0.5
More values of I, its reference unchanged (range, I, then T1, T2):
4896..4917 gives 3.5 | 1.3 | 4.8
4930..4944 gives 0.6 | 0.3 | 0.9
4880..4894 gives 1.3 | 0.7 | 2.0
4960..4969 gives 0.1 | 0.1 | 0.1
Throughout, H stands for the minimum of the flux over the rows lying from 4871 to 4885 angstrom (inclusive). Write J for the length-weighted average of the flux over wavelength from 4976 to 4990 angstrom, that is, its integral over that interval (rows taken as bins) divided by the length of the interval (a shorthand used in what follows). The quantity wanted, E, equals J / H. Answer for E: 1.04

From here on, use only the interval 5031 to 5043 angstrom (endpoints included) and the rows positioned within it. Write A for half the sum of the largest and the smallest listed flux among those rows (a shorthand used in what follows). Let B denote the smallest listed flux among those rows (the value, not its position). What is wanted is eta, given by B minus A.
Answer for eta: -0.7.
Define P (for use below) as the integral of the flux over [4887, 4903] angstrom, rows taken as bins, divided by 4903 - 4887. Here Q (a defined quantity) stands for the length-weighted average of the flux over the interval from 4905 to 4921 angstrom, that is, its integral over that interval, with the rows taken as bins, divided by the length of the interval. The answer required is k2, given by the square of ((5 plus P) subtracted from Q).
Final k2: 25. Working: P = 12.1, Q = 12.2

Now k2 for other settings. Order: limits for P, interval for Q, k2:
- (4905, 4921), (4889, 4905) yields 27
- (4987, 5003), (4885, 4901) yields 32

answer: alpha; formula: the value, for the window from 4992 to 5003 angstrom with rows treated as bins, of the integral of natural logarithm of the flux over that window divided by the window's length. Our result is 2.57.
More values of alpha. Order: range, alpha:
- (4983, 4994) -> 2.48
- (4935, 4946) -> 2.54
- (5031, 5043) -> 2.58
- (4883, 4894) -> 2.51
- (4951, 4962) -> 2.66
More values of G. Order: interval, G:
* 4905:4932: 1.02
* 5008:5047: 0.65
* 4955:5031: 1.00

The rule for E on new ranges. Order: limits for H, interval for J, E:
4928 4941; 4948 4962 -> 1.21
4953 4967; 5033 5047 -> 0.97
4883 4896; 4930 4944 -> 1.11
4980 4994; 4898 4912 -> 1.04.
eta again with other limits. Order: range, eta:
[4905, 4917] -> -0.8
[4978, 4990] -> -1.0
